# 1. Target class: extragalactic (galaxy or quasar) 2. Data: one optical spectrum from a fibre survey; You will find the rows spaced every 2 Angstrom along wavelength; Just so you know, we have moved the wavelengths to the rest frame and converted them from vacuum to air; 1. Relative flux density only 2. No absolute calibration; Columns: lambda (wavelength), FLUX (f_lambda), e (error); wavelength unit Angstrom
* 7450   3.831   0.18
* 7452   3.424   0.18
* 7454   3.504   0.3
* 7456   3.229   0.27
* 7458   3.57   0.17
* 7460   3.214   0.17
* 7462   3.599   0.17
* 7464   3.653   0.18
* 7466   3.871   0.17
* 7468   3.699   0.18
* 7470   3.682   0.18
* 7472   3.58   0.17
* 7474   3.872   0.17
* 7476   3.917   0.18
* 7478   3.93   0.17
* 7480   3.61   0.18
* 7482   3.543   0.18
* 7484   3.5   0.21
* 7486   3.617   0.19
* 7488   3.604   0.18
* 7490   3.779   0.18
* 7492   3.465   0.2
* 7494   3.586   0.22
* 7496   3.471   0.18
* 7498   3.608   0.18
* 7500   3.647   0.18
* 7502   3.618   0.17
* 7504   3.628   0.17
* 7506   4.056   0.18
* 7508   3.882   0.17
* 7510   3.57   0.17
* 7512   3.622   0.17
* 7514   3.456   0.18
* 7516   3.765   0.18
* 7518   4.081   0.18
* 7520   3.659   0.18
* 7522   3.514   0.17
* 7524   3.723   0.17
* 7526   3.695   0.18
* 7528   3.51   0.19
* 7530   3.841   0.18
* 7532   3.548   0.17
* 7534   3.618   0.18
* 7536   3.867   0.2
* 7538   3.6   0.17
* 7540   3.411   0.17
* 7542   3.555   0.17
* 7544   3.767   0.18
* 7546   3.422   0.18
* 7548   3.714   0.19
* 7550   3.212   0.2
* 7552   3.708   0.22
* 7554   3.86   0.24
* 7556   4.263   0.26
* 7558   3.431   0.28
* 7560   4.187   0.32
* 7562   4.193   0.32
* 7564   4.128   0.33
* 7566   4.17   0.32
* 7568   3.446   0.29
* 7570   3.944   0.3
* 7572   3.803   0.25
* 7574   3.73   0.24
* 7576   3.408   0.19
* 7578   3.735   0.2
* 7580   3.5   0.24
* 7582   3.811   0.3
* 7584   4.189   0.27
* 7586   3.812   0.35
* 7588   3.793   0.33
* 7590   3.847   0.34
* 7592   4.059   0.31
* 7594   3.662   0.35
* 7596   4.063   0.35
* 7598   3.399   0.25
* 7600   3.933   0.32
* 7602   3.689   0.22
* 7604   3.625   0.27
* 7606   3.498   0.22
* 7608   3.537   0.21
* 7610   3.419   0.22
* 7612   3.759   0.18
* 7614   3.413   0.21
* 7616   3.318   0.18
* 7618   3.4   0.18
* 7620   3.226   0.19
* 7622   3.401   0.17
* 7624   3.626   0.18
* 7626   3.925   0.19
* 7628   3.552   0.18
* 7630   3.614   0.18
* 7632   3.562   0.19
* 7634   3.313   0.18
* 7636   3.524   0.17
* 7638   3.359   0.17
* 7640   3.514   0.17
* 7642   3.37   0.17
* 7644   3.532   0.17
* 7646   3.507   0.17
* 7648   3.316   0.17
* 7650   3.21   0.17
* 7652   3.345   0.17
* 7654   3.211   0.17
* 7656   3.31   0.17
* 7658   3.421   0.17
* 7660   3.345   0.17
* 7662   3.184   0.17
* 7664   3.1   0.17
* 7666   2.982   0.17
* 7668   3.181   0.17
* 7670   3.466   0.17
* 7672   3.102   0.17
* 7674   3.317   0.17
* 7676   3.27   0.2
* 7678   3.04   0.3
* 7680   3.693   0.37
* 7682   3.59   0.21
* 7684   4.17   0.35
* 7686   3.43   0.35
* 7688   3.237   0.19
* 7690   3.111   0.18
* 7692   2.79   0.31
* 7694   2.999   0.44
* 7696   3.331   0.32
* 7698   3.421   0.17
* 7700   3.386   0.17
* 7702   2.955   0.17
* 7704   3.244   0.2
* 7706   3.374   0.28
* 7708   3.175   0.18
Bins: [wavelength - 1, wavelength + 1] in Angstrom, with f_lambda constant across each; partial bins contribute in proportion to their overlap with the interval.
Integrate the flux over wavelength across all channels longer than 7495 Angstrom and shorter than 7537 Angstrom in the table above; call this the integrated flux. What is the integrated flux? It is 155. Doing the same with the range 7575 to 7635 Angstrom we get 218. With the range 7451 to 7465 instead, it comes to 48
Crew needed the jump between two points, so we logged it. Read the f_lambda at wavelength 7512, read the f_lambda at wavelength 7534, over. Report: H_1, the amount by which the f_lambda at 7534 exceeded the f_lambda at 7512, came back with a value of 0.0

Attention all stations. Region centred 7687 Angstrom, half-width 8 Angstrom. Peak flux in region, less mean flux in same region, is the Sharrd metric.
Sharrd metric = 0.79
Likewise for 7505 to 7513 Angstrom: 0.27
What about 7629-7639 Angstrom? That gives 0.14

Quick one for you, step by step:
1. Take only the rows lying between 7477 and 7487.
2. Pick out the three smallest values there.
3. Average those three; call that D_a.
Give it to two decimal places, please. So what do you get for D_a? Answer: 3.55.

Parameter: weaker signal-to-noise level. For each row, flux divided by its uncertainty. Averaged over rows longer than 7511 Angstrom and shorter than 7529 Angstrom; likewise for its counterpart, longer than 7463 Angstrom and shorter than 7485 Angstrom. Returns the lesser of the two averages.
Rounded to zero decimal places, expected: 21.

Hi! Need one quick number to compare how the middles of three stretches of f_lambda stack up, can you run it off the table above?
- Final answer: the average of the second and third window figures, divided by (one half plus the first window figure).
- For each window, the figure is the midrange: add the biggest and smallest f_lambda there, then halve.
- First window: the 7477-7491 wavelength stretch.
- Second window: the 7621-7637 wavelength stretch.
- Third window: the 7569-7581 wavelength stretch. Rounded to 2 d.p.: 0.87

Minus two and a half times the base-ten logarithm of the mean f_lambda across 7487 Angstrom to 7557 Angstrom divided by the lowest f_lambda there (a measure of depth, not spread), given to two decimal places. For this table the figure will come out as -0.14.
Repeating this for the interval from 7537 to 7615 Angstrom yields -0.16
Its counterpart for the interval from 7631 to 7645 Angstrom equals -0.05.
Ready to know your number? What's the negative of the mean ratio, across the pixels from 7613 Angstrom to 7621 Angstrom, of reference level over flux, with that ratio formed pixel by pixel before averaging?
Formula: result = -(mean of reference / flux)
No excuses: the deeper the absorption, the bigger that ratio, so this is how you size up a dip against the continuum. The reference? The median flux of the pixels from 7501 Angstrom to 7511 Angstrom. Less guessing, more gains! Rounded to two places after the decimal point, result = -1.09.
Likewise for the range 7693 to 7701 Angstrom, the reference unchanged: -1.11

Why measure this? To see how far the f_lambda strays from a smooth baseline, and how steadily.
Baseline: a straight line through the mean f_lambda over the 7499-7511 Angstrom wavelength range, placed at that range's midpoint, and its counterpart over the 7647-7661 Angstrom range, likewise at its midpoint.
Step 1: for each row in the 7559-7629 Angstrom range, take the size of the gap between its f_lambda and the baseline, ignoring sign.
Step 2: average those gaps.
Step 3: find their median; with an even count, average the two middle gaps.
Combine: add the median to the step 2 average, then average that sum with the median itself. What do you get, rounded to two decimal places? 0.37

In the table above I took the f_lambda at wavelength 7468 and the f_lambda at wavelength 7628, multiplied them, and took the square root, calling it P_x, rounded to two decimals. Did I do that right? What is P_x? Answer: 3.62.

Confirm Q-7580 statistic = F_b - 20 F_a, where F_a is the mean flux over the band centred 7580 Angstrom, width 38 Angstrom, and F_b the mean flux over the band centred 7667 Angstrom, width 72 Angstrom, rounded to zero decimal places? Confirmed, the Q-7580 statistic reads -73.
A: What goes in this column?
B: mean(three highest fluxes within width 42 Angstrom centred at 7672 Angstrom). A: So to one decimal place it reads 3.8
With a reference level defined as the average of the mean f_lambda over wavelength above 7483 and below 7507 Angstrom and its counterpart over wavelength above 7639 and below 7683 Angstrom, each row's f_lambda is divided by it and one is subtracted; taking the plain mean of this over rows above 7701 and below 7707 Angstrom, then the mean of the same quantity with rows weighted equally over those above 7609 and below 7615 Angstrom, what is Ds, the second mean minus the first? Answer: 0.10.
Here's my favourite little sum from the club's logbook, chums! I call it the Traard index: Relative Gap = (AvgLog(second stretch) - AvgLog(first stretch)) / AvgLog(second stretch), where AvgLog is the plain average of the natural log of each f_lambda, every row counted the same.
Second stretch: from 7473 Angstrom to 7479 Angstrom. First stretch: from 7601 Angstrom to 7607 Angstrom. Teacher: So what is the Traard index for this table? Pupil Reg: 0.059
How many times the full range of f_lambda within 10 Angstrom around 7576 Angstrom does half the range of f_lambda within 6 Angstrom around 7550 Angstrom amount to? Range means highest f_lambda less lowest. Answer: 0.64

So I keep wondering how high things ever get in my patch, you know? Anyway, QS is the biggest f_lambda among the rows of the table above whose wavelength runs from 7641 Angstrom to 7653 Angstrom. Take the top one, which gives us 3.532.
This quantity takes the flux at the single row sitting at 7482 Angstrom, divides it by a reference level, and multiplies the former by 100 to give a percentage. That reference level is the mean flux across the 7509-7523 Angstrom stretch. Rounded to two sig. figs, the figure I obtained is 97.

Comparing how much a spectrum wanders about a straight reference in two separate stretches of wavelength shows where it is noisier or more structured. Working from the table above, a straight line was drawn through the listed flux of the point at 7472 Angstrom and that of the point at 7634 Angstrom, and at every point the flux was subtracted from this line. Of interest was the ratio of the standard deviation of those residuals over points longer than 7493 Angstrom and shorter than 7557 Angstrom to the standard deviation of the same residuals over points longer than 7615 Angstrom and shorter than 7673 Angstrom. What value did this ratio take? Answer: 1.2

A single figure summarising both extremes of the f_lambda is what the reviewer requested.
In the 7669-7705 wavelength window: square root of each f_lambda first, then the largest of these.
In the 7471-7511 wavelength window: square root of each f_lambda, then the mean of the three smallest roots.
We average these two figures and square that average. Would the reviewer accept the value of 3.82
